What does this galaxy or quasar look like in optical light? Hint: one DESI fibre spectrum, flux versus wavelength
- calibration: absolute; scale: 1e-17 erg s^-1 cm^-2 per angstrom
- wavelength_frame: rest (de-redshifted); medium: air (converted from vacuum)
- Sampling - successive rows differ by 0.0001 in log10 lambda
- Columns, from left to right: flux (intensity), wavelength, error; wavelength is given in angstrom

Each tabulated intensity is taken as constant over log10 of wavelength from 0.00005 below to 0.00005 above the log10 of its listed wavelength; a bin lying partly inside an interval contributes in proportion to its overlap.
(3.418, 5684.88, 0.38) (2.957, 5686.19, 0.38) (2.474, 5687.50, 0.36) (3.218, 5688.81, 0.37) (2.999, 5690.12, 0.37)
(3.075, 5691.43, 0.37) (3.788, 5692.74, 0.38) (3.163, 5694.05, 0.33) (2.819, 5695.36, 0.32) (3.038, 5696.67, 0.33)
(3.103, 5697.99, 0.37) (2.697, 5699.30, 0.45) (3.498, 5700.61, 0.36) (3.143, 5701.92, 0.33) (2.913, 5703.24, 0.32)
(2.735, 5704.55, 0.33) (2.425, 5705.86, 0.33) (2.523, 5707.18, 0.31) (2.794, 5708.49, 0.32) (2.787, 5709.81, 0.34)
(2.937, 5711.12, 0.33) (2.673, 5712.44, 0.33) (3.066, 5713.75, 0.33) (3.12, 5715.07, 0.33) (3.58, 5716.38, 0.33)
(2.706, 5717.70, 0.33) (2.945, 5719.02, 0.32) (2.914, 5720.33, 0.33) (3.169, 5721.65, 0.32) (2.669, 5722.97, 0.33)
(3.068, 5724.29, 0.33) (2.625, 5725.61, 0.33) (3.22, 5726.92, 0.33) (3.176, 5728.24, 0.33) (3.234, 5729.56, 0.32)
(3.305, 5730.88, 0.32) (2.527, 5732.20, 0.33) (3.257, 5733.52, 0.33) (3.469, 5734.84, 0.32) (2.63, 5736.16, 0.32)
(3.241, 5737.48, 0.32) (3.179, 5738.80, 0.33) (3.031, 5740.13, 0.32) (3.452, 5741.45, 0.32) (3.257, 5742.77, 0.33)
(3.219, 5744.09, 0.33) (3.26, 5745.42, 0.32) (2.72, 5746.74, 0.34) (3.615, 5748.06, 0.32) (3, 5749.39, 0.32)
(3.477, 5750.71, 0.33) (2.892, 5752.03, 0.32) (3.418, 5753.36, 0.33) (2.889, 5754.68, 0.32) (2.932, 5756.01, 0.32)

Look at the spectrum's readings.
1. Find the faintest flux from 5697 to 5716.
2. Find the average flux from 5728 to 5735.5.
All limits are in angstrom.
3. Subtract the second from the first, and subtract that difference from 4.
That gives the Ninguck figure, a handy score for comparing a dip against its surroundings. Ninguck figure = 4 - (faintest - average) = 4.74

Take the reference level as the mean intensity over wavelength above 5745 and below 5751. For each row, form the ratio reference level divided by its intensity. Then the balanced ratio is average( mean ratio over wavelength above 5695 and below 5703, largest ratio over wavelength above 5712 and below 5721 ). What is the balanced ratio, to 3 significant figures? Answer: 1.13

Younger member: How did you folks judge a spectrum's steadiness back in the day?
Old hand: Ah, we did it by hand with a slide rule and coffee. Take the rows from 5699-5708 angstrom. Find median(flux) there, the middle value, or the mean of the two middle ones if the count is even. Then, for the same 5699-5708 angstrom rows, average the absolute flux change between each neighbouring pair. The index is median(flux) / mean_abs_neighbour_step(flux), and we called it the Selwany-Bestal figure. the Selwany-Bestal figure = 8.3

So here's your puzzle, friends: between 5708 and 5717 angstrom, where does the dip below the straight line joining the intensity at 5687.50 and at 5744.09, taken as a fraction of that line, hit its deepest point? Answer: 5712.44 angstrom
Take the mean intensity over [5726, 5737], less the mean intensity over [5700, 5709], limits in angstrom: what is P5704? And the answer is 0.24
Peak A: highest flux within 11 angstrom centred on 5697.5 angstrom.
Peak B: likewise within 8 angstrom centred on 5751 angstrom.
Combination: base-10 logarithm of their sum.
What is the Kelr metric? 0.869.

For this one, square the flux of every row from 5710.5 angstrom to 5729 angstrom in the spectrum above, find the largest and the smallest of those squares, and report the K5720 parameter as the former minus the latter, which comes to 5.93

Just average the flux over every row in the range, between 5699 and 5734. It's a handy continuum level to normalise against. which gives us 2.95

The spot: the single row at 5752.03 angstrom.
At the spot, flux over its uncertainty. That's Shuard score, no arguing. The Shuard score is 9.0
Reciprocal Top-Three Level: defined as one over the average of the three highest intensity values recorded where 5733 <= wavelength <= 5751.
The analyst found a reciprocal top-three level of 0.284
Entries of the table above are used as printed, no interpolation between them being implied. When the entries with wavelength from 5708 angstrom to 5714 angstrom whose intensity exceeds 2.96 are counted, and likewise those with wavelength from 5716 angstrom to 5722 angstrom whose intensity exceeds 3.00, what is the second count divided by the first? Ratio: 2.0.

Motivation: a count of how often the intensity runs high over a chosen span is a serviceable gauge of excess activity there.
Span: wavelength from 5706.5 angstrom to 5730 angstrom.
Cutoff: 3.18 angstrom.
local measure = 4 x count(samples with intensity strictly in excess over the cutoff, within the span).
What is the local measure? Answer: 12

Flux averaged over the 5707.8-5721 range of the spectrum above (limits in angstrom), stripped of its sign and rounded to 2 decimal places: 2.95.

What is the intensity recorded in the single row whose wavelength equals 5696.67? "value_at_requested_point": 3.038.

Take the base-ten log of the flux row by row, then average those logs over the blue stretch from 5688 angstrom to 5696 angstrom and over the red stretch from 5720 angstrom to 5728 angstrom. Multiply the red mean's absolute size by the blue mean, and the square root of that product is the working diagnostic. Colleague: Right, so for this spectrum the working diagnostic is 0.484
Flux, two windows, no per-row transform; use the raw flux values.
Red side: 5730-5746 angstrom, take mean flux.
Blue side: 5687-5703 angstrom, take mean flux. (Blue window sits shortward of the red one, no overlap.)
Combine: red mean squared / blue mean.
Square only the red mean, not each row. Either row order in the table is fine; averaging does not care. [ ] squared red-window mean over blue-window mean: 3.22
